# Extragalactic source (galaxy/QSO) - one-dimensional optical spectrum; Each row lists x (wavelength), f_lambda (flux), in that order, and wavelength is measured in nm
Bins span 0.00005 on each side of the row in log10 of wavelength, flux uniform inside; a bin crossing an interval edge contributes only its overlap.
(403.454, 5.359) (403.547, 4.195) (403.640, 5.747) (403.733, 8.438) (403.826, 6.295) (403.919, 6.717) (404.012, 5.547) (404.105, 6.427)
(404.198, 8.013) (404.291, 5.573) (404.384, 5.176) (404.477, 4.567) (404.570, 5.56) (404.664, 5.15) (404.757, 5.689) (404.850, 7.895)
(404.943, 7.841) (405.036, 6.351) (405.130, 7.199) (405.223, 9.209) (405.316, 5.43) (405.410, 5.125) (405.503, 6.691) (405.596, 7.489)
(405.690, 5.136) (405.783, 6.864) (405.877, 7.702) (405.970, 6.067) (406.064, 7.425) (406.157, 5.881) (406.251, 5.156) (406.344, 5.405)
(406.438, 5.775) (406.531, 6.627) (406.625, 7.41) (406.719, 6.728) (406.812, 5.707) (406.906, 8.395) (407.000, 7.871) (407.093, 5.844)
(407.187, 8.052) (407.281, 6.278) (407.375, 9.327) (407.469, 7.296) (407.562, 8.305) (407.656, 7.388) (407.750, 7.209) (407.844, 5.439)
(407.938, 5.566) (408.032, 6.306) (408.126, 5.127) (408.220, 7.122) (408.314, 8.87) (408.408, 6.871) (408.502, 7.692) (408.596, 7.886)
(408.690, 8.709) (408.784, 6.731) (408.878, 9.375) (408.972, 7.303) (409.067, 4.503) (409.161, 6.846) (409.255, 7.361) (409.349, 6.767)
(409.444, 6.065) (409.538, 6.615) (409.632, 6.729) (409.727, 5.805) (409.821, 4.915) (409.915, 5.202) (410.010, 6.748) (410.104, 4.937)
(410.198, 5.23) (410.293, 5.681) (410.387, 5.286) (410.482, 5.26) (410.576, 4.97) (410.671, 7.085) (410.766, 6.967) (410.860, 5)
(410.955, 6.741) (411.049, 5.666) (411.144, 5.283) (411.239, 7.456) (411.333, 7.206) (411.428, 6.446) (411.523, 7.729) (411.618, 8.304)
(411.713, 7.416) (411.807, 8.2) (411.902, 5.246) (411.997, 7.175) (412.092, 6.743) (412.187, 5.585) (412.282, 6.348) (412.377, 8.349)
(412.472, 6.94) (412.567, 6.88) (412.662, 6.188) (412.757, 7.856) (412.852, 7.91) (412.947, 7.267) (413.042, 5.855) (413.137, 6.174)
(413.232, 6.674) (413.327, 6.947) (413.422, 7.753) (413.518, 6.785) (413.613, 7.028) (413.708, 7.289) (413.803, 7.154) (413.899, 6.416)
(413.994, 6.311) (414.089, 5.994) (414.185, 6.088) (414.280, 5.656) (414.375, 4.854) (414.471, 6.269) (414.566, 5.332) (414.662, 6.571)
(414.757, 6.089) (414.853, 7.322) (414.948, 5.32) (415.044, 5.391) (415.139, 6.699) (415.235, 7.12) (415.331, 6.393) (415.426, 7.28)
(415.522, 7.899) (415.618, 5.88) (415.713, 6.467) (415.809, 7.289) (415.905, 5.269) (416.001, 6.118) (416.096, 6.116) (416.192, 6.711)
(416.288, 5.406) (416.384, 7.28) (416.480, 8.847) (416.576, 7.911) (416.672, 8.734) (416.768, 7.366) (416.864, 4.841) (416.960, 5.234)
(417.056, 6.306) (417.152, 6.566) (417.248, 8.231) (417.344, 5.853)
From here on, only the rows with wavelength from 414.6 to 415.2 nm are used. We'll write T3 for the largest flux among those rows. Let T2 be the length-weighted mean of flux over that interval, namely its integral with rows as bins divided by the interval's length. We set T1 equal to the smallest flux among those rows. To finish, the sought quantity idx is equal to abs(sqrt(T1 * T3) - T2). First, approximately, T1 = 5.32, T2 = 6.23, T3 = 7.322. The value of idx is 0.01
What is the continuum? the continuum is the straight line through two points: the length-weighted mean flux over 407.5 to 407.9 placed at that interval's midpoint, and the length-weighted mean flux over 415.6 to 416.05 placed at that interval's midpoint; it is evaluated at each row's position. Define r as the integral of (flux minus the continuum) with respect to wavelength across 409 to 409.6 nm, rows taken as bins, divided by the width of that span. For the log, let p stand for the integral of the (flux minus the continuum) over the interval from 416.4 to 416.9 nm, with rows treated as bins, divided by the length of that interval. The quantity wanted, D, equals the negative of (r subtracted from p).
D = -1.9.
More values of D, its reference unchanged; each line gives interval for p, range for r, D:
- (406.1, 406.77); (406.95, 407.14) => 0.8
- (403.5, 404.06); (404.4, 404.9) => -0.3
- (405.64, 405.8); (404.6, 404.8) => -0.5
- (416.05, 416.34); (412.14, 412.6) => 0.3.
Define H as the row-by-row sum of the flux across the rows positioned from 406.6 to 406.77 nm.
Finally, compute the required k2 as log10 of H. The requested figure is 1.15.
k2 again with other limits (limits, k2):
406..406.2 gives 1.12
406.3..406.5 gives 1.05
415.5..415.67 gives 1.14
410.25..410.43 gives 1.04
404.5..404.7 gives 1.03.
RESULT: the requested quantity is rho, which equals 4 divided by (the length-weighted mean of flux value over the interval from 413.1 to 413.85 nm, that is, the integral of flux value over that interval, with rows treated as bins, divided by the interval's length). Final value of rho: 0.57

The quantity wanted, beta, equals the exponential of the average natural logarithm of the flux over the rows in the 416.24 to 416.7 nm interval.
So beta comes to 7.5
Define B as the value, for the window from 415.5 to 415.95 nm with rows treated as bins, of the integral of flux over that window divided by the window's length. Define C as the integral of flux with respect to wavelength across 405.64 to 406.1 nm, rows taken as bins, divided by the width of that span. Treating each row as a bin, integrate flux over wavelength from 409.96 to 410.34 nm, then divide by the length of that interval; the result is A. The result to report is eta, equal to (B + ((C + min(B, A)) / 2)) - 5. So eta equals 7.6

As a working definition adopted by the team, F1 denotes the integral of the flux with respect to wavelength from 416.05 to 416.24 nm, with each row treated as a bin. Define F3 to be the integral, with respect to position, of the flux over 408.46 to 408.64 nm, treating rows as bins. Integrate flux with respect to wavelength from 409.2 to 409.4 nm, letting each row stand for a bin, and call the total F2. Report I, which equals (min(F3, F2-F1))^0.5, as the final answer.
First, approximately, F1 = 1.22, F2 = 1.41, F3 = 1.40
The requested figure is 0.43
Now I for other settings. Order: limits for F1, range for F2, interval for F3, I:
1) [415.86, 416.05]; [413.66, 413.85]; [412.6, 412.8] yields 0.54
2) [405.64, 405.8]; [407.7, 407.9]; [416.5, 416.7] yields 0.57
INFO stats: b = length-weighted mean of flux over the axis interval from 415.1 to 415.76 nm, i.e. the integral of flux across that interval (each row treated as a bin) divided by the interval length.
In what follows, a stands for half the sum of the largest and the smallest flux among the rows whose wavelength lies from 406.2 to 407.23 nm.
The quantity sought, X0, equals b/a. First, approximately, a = 6.8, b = 6.82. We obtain 1.01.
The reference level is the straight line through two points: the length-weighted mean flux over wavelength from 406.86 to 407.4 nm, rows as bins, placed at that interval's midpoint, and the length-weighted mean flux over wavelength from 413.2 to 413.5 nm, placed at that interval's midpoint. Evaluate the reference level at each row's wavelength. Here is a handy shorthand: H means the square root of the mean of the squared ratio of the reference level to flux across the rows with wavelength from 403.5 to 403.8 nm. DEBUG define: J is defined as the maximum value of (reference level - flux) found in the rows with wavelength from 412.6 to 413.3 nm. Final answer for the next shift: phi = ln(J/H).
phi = -0.1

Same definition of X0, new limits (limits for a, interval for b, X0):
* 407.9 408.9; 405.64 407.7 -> 0.94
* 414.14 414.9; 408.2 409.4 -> 1.21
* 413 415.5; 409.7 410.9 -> 0.89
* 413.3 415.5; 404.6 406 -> 1.05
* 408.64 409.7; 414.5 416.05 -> 0.92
